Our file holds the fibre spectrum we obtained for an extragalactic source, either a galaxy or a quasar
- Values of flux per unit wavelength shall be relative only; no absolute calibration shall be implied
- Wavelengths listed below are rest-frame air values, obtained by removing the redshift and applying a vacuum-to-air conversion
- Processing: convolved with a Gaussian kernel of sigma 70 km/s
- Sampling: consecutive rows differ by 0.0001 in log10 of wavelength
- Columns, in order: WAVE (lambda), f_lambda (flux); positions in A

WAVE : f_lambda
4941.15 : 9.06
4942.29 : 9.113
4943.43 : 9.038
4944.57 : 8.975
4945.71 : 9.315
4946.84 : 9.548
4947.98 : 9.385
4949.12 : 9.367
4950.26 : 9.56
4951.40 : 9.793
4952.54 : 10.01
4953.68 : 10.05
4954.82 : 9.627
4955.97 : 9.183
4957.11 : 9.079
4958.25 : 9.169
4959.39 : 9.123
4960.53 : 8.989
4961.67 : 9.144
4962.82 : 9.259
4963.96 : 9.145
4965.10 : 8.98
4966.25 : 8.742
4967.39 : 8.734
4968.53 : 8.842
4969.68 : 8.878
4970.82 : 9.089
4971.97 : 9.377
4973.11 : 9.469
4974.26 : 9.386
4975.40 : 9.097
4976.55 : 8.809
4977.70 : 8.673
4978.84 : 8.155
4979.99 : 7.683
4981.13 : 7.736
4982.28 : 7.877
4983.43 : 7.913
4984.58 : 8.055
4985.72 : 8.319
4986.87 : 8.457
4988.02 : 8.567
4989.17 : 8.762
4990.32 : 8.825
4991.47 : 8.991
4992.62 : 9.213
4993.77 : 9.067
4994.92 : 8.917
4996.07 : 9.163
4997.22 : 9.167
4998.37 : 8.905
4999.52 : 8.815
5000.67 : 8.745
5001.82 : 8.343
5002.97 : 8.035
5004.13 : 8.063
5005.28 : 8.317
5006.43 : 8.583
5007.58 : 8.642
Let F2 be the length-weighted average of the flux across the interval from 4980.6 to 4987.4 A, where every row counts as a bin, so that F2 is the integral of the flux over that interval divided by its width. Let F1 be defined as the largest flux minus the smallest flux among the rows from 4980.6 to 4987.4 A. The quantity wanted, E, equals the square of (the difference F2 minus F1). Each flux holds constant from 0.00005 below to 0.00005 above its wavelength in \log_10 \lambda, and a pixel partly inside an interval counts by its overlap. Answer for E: 54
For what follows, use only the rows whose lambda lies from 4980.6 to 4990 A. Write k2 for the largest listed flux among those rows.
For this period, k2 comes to 8.762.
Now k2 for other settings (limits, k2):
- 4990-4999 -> 9.213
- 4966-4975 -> 9.469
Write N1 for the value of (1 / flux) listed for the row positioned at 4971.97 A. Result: 0.107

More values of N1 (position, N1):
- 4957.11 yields 0.110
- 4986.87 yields 0.118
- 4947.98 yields 0.107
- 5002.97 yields 0.124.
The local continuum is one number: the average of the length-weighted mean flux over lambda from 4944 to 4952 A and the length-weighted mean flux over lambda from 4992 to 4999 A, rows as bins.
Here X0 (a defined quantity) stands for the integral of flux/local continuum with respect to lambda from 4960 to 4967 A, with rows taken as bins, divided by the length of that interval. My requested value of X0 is 0.98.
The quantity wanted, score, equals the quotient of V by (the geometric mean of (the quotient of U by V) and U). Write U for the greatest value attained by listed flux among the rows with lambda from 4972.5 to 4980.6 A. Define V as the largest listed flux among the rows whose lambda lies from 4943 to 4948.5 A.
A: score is 3.12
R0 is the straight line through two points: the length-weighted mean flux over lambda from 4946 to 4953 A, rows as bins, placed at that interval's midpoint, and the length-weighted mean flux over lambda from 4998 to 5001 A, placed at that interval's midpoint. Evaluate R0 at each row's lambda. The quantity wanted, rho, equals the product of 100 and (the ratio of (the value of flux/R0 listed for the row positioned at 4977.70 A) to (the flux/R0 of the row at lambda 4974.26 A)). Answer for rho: 93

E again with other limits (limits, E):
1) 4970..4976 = 79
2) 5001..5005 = 62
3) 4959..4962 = 80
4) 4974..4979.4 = 57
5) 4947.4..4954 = 81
